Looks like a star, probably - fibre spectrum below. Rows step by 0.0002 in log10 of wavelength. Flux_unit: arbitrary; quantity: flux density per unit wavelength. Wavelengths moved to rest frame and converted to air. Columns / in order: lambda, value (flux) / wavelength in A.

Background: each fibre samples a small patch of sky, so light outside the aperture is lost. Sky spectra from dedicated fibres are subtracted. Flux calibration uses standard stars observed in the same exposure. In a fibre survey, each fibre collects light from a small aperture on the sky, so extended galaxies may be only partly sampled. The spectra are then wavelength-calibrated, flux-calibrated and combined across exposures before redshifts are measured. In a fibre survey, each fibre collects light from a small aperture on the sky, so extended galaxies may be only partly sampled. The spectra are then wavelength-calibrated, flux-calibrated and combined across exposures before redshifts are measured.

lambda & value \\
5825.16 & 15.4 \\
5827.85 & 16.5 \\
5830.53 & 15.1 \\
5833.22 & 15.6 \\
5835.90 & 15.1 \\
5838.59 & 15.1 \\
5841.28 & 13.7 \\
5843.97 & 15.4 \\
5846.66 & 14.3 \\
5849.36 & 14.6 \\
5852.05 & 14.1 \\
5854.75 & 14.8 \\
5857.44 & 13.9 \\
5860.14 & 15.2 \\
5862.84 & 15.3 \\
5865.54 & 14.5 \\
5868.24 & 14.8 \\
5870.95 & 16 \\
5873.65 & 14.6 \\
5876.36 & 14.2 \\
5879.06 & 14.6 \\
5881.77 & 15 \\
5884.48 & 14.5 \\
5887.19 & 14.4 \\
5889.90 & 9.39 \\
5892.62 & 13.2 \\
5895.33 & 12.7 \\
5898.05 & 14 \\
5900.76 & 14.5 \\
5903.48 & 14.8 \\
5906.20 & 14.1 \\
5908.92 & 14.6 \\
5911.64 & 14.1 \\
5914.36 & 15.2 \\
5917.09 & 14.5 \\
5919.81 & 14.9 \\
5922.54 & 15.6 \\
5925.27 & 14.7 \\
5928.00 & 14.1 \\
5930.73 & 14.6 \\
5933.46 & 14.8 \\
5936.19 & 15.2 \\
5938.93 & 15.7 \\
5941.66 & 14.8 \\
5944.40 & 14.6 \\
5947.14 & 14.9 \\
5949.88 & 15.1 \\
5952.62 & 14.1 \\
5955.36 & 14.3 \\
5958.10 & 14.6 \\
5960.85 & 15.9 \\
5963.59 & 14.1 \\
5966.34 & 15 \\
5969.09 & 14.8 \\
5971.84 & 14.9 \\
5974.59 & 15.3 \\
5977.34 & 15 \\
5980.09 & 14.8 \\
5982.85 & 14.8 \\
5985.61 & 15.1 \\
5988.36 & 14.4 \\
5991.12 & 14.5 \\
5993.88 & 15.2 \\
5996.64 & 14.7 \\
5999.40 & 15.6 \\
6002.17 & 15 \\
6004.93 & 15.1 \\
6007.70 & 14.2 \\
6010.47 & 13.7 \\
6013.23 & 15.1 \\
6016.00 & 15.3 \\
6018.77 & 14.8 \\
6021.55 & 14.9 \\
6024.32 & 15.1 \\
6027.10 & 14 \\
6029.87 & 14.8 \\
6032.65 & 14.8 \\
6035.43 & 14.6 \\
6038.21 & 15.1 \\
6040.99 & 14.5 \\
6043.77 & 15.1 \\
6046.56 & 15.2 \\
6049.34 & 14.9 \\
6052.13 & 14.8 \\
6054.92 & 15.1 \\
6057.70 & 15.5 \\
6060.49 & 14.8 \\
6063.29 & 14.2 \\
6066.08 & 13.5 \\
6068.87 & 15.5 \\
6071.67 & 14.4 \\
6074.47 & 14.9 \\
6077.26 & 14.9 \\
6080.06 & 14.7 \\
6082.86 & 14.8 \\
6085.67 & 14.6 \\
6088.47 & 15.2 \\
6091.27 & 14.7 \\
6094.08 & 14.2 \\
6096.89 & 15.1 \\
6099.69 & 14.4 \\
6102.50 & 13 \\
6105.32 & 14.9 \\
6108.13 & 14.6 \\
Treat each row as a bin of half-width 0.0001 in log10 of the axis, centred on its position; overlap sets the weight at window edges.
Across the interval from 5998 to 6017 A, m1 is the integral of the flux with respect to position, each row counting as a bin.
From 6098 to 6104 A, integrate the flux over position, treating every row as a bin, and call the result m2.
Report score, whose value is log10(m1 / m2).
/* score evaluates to 0.5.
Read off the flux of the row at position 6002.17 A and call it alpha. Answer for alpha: 15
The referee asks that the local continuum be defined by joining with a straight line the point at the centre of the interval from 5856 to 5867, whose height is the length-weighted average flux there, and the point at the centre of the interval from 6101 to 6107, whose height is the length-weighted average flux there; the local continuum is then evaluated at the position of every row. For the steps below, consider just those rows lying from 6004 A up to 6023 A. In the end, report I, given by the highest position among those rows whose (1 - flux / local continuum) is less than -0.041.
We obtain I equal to 6021.55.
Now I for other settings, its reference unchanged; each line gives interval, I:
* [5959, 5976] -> 5974.59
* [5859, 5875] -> 5870.95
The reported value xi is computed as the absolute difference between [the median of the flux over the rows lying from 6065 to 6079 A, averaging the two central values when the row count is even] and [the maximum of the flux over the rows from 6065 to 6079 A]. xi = 0.60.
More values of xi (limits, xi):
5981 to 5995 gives 0.40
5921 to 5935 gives 0.90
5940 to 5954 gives 0.30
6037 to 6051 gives 0.10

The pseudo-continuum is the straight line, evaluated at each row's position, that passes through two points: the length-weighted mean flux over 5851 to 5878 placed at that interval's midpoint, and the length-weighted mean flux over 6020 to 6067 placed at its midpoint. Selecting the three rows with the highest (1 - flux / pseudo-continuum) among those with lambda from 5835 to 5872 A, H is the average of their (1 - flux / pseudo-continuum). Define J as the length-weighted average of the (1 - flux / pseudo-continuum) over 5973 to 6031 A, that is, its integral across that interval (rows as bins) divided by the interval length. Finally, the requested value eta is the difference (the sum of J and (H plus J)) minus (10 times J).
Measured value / 0.09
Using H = 0.057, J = -0.004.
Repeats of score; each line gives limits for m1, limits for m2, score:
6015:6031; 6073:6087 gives 0.1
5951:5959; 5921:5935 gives -0.3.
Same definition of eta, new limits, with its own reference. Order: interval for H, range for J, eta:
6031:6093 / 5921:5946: 0.13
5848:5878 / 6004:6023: 0.02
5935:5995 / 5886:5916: -0.51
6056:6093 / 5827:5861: 0.11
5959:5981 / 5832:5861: -0.01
